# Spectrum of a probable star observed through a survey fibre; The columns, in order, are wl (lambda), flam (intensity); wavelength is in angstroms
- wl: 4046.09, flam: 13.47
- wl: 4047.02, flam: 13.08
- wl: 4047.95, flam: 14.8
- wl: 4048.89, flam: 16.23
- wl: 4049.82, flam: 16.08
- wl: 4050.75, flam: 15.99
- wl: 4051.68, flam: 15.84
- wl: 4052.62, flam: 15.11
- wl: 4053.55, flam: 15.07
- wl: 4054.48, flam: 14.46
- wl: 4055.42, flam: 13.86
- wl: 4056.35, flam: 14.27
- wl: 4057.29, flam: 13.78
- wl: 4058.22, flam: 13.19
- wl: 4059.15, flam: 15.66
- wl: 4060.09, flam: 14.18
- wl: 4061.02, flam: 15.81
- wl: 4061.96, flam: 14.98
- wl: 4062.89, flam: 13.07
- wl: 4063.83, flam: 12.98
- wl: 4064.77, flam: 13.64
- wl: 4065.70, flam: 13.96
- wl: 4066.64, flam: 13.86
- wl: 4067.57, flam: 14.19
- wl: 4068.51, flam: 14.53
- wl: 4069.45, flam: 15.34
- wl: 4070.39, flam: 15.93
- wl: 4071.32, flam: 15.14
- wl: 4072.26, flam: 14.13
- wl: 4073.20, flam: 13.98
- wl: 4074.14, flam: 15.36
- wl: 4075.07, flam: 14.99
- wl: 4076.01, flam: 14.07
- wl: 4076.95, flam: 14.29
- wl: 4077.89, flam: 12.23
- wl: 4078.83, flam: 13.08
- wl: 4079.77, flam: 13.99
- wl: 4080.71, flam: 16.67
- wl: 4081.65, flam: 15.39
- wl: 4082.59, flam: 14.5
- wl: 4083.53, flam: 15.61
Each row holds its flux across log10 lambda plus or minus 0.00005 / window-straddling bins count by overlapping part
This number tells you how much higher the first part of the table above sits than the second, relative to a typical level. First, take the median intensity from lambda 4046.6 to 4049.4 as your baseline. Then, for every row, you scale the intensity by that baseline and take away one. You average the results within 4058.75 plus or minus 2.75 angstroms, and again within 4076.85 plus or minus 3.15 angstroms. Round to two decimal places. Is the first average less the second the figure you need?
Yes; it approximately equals 0.03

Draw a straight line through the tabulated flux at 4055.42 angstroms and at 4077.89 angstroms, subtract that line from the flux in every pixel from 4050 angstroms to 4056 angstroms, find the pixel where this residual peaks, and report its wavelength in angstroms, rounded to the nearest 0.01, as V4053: 4050.75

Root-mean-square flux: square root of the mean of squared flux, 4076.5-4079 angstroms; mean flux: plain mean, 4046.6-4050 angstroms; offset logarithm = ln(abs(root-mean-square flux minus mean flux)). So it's 0.6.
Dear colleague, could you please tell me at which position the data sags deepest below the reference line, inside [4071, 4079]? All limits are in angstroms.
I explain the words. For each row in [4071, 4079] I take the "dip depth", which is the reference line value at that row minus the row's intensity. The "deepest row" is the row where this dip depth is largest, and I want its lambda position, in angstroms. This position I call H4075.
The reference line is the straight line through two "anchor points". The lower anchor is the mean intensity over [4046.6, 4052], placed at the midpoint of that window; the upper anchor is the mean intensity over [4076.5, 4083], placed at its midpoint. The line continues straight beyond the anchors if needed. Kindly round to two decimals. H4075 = 4077.89 angstroms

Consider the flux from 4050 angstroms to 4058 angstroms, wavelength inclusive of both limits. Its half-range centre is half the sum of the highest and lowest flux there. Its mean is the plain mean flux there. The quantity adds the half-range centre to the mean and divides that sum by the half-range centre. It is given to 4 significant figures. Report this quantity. 1.994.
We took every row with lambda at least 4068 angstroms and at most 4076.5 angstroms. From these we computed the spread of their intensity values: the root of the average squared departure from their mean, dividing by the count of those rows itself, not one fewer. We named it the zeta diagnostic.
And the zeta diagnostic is 0.65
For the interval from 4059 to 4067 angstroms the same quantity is 0.98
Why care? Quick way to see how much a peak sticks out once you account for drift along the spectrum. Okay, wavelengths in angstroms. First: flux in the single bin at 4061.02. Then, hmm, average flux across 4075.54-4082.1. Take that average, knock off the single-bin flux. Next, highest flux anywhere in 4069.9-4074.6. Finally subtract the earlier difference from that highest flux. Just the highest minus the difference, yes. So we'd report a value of 17.5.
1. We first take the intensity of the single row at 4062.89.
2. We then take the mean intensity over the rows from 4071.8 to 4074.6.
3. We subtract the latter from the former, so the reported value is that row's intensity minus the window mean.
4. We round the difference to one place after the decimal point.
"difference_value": -1.4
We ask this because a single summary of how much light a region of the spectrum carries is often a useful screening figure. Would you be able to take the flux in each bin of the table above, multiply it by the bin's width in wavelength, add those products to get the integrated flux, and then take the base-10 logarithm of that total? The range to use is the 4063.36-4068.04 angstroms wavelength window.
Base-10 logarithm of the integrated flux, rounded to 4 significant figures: 1.808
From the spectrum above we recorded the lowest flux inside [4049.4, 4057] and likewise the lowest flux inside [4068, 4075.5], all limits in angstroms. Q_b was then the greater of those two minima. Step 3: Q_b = 14.0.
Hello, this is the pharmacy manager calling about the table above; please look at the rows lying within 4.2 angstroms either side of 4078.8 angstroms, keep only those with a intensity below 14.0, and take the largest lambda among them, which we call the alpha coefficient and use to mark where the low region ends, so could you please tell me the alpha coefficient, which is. 4079.77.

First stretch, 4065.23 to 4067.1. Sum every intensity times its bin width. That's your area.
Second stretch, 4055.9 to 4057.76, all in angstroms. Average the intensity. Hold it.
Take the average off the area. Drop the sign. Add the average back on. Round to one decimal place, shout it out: 26.0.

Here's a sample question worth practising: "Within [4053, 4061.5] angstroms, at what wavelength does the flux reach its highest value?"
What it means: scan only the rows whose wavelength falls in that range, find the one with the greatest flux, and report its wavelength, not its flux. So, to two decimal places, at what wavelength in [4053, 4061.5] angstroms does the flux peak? 4061.02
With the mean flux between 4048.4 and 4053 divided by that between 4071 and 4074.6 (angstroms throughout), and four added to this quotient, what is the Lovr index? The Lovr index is 5.08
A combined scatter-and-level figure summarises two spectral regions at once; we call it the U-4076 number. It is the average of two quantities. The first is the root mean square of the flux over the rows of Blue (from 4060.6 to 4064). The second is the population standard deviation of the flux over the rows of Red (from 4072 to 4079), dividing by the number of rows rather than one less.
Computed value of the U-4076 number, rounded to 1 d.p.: 7.6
